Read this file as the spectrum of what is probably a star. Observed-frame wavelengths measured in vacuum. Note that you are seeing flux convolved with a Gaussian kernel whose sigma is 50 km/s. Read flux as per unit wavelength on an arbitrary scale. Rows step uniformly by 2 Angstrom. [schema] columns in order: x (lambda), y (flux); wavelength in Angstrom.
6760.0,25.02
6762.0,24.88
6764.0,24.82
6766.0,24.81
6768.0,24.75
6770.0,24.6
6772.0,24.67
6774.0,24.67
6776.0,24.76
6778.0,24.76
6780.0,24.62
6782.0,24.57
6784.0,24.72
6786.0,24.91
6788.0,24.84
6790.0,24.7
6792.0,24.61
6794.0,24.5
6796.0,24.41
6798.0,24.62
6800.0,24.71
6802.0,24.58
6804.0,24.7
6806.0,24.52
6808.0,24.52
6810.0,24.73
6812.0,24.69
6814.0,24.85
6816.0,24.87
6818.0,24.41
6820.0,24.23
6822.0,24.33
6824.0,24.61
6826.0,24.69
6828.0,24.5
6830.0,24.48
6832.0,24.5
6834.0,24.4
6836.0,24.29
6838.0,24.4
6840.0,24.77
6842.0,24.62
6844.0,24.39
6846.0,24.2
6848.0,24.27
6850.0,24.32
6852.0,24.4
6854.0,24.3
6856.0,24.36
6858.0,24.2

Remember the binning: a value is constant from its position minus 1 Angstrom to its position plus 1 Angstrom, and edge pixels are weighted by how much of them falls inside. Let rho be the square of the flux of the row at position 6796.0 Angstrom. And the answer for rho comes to 596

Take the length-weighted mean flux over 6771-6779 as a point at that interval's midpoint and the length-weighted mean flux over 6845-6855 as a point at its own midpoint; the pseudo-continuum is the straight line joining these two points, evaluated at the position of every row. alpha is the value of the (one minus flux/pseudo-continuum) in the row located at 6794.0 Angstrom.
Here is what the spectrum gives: 0.004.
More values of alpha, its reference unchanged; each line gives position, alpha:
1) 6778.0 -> -0.002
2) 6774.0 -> 0.002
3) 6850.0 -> -0.001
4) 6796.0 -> 0.008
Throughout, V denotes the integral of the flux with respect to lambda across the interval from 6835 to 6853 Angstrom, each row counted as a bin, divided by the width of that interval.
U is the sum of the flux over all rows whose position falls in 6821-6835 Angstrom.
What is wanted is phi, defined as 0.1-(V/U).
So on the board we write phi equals -0.04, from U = 172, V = 24.4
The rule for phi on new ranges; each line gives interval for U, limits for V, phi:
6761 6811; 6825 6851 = 0.06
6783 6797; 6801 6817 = -0.04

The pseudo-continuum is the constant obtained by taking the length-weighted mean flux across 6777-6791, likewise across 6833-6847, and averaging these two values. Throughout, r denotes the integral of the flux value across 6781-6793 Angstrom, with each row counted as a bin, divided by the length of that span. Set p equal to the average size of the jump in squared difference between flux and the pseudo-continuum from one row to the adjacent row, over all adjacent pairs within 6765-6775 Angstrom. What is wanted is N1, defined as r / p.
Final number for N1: 1723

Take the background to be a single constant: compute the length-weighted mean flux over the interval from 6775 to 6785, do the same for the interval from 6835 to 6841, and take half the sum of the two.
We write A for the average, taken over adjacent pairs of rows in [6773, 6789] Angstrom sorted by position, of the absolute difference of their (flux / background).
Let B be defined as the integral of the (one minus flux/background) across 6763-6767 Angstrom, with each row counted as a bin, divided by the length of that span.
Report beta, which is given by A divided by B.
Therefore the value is -0.4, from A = 0.0040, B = -0.009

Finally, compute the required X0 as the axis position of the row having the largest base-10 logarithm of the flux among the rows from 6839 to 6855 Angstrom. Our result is 6840.0 Angstrom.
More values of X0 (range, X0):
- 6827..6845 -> 6840.0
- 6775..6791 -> 6786.0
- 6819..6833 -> 6826.0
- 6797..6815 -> 6814.0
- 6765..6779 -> 6766.0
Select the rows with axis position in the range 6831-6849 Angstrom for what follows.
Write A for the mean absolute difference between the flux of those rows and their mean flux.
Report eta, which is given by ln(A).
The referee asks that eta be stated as -2.0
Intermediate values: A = 0.136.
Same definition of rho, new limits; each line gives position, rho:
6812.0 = 610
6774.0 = 609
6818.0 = 596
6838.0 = 595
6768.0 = 613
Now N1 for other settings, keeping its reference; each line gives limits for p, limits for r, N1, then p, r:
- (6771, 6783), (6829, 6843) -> 2276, 0.01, 24.5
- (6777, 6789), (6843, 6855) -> 689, 0.04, 24.3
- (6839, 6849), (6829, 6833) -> 428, 0.06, 24.5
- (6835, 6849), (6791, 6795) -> 523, 0.05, 24.6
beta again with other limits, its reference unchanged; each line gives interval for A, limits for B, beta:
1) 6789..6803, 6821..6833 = 1.8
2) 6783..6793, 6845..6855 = 0.4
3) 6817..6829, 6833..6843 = 1.8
